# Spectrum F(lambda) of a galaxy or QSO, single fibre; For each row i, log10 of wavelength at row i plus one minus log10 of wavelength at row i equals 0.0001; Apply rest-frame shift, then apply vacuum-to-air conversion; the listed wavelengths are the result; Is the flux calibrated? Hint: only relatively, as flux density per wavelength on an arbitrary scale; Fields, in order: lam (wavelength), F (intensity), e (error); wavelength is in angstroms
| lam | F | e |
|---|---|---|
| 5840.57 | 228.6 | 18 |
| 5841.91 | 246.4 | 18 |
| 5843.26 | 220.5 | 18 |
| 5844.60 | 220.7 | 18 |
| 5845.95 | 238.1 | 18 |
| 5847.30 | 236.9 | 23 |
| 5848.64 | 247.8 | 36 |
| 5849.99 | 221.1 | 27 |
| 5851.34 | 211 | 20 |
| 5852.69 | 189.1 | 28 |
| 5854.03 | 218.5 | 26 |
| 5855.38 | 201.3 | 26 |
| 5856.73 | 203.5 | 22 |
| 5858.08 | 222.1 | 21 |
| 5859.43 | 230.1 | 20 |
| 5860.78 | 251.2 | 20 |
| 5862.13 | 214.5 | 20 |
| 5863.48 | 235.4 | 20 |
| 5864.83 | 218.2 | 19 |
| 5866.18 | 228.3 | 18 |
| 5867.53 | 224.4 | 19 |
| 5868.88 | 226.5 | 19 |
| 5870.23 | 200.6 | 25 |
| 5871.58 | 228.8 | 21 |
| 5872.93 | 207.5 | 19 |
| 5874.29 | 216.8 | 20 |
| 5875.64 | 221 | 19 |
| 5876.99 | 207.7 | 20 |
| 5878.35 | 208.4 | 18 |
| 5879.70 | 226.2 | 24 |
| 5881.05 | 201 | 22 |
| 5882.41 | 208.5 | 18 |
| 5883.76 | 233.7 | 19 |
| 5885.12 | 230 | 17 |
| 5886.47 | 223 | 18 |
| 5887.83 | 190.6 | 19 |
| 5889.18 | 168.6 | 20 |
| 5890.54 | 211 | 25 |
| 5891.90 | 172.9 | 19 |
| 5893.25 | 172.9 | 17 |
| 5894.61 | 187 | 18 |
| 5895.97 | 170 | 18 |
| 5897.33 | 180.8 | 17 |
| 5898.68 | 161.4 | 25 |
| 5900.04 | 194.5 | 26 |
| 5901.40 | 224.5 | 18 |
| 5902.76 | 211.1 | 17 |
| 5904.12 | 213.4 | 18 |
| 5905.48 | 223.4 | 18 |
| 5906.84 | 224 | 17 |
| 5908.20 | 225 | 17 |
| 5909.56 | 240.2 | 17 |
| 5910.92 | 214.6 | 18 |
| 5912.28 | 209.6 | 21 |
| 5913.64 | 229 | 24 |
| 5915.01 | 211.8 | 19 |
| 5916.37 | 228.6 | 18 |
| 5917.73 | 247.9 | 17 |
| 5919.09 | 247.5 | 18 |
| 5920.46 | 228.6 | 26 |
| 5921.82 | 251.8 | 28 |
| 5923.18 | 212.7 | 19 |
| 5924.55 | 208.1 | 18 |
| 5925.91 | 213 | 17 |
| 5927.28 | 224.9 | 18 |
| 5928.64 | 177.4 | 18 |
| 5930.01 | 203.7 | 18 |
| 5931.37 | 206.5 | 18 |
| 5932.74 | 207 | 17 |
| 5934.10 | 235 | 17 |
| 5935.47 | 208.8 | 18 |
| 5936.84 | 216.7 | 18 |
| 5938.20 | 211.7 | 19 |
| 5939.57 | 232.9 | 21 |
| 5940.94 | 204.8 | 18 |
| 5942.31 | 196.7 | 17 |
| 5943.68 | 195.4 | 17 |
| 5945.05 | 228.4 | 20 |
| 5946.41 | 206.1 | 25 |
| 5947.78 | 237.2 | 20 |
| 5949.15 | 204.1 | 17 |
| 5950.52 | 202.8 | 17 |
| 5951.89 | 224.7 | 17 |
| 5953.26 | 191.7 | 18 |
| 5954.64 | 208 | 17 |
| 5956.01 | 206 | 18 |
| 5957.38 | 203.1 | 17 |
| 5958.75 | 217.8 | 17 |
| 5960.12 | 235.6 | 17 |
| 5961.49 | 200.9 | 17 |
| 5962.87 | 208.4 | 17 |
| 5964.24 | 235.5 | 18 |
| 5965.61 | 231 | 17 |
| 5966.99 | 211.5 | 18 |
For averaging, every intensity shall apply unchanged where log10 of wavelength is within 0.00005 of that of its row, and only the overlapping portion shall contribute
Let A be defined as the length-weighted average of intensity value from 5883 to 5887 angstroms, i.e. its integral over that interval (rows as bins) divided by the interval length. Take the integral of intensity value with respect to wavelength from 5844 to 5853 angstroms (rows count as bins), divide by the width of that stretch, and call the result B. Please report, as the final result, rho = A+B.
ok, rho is 454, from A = 229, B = 225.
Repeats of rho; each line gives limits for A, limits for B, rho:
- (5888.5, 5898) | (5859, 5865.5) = 410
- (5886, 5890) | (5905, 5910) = 421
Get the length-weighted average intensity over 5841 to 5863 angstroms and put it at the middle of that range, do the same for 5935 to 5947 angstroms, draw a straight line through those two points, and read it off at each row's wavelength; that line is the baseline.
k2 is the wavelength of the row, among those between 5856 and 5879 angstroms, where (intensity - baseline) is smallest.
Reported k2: 5870.23 angstroms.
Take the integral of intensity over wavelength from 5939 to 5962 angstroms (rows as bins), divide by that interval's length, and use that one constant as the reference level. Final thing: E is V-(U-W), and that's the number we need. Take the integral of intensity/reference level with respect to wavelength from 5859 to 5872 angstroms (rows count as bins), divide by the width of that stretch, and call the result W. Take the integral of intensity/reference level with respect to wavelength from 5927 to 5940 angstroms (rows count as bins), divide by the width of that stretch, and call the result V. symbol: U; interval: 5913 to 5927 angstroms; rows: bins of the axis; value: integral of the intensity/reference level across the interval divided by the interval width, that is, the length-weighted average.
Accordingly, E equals 0.99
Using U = 1.08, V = 1.00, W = 1.07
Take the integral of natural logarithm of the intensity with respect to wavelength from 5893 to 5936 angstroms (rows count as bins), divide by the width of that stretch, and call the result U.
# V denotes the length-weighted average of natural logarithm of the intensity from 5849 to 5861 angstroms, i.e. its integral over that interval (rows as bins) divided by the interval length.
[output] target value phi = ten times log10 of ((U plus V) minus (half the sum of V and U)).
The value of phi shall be 7.29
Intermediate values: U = 5.35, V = 5.369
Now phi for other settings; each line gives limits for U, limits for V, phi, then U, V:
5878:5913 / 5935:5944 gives 7.27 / 5.32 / 5.344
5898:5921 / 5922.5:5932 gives 7.29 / 5.39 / 5.329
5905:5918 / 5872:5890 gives 7.31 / 5.41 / 5.349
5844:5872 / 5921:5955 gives 7.31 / 5.40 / 5.356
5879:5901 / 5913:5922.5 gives 7.30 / 5.27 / 5.457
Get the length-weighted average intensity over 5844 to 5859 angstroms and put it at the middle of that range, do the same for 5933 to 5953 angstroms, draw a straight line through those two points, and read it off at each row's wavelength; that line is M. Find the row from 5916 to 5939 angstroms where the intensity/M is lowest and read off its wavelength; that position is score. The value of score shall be 5928.64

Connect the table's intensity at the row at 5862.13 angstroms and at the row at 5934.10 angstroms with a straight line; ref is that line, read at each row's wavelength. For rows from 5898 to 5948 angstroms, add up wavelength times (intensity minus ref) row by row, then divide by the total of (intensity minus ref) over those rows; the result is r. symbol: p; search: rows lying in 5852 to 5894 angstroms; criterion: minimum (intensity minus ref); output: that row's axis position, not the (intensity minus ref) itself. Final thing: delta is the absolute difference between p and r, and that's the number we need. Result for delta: 37.8 angstroms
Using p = 5889.18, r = 5927.0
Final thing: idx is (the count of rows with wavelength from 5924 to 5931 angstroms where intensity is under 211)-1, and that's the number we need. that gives 2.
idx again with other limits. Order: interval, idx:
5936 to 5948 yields 3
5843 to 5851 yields -1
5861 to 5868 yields -1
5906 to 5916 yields 0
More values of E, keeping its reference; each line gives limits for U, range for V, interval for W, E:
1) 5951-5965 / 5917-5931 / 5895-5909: 1.00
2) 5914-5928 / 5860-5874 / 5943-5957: 0.98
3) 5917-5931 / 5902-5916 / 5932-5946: 1.01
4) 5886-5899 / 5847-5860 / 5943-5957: 1.15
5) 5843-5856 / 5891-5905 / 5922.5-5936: 0.85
